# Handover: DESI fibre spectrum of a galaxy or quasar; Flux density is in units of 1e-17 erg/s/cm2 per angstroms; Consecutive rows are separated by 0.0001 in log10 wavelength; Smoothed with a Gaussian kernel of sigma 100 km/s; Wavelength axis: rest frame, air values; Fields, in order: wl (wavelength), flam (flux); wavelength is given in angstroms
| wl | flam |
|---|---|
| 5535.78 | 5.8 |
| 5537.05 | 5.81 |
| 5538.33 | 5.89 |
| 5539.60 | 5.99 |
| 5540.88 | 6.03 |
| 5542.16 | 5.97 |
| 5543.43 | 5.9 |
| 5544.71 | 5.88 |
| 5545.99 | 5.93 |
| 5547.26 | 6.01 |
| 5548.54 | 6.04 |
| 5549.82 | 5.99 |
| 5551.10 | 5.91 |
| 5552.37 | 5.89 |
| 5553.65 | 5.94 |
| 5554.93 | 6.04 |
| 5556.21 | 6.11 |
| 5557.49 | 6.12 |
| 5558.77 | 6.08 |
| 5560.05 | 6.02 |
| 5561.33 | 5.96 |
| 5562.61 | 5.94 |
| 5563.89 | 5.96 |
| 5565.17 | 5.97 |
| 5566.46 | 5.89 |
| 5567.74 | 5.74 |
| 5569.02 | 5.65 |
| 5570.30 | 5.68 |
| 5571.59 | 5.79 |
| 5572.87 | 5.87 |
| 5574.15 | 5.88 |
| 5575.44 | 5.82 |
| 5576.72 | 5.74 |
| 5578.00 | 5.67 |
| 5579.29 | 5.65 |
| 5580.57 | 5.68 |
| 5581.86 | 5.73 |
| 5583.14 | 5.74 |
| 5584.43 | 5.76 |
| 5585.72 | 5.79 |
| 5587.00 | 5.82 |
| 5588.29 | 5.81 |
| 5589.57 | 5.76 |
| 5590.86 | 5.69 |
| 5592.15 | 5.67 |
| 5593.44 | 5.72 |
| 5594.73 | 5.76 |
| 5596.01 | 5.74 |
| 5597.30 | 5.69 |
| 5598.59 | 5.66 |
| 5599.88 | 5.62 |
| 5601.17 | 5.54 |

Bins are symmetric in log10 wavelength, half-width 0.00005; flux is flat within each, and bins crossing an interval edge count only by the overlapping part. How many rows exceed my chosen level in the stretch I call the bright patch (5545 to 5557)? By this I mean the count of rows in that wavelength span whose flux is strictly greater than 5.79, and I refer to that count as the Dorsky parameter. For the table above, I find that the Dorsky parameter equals 9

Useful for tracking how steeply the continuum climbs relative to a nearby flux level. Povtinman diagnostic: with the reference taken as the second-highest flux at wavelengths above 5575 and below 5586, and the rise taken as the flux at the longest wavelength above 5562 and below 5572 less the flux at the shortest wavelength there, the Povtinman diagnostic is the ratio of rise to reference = -0.026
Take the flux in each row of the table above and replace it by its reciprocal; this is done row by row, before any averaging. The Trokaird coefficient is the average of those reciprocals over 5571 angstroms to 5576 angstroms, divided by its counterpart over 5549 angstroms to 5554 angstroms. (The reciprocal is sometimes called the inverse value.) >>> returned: 1.02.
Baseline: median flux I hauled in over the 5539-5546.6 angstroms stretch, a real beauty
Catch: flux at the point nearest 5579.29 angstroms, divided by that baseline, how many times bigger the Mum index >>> 0.95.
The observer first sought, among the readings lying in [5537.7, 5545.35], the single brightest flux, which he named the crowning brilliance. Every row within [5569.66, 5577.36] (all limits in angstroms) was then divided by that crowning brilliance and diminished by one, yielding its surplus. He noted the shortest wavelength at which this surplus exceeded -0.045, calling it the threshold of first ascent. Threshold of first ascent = 5571.59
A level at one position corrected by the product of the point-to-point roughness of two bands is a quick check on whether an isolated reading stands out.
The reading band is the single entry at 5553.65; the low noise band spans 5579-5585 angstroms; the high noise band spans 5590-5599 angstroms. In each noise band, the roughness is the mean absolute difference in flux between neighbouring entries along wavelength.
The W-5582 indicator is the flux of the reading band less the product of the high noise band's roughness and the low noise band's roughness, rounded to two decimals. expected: 5.94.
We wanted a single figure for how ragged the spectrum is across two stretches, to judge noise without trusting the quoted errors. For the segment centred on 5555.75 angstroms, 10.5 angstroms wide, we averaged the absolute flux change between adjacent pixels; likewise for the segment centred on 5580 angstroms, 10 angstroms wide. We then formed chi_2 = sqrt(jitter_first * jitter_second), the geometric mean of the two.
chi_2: 0.045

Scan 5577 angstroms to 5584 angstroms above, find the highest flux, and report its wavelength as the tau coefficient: 5583.14 angstroms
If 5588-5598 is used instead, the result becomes 5588.29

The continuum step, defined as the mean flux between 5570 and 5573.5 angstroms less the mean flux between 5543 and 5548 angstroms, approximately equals -0.15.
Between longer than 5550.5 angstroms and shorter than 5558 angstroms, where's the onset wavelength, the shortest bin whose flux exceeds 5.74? 5551.10 angstroms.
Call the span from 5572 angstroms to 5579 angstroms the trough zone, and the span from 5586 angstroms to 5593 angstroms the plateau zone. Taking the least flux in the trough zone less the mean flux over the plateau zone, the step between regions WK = -0.08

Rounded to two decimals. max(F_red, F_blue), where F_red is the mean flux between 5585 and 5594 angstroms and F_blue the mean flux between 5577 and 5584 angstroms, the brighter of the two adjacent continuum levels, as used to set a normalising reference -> 5.75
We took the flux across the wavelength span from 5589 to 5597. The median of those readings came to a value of 5.73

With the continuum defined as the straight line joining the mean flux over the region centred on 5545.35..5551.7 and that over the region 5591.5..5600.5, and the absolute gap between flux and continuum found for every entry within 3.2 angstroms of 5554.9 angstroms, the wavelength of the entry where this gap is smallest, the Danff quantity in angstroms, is 5553.65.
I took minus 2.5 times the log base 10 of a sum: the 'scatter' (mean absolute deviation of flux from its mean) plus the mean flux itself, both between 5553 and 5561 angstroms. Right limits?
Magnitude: -1.96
